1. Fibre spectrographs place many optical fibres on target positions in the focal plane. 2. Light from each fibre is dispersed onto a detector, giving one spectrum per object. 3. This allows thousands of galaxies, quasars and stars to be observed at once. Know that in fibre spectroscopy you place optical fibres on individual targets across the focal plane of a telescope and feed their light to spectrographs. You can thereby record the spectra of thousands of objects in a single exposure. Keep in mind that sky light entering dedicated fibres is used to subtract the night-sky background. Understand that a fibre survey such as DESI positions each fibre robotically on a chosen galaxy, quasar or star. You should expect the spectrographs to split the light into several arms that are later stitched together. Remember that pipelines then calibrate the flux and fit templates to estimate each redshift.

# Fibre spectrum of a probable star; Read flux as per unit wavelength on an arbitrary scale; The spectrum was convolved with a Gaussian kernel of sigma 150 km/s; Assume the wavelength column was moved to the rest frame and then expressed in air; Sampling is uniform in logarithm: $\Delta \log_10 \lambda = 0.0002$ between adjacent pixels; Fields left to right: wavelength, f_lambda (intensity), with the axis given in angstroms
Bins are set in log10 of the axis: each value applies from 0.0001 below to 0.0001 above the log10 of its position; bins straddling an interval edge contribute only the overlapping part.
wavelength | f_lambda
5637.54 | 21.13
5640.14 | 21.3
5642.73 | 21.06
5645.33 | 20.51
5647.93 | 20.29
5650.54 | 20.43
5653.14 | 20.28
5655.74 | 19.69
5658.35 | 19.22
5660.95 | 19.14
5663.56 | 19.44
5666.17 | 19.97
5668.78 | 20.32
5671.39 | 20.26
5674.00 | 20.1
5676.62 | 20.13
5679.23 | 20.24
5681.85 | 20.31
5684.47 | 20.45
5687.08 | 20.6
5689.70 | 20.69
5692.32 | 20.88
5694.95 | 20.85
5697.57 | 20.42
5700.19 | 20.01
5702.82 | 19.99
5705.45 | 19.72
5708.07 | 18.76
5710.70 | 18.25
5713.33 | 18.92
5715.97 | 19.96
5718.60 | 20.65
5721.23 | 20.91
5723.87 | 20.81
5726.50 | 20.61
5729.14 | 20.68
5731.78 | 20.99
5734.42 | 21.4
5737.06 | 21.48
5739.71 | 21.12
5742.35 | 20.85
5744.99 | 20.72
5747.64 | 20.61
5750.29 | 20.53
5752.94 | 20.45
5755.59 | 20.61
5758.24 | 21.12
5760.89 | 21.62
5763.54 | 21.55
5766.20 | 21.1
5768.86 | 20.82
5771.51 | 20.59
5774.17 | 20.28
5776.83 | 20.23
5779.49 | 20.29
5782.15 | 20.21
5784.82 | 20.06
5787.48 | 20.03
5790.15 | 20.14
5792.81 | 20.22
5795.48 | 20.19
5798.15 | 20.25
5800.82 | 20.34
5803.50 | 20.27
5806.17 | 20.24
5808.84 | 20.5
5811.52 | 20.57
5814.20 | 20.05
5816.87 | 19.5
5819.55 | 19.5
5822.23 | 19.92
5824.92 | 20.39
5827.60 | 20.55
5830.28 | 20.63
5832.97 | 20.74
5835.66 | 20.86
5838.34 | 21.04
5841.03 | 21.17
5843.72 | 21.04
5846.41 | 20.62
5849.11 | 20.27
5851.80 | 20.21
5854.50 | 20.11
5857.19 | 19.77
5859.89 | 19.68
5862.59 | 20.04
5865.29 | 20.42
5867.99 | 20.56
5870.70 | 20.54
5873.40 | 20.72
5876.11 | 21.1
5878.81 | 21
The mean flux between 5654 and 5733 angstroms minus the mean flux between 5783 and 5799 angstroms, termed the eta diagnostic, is -0.05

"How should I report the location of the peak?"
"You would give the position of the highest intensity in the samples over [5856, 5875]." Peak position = 5873.40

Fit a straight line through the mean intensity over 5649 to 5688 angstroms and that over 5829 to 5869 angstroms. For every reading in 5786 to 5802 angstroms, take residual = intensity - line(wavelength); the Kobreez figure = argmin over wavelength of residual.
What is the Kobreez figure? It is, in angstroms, 5787.48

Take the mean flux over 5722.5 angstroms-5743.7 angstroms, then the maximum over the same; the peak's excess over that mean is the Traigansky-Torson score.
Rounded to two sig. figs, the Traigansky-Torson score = 0.49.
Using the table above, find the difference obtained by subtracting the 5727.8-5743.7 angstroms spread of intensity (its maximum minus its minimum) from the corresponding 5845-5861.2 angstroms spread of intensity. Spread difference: 0.14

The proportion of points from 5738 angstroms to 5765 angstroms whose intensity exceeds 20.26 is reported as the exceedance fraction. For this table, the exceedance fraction 1.0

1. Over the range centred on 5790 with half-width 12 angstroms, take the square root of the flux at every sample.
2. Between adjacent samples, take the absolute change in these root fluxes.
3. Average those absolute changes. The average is 0.009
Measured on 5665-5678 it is 0.017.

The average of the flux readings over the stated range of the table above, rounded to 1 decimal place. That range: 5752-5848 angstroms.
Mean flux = 20.5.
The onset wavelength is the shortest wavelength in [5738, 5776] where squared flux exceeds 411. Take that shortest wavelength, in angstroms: 5739.71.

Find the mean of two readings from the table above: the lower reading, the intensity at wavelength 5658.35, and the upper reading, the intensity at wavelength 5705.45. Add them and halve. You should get 19.5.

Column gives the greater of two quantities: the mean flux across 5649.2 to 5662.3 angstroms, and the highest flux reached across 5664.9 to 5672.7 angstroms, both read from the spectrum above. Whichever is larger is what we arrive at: 20.3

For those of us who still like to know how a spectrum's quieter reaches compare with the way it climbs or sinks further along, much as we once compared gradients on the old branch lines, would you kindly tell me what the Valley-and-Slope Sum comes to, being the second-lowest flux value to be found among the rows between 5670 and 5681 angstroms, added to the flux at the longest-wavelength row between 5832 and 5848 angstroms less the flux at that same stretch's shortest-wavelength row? 20.0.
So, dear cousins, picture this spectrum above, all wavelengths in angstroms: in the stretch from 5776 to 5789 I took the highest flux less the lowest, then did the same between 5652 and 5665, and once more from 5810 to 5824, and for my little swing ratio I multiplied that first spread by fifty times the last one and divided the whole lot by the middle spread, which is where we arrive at 12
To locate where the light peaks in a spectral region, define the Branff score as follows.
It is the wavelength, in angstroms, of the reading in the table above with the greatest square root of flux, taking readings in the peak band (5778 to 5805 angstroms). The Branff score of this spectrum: 5800.82 angstroms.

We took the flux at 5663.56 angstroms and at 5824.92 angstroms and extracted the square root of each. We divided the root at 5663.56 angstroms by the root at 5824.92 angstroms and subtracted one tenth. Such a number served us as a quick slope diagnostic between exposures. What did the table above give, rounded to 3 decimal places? 0.876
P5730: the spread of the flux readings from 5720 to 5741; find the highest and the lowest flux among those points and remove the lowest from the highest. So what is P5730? 0.87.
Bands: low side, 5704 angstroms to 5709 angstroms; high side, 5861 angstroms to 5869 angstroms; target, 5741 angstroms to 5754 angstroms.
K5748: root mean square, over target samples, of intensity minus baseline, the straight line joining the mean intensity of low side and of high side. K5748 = 1.1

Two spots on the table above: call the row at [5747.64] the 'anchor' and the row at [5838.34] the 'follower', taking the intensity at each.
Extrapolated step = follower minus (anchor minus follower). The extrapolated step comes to 21.5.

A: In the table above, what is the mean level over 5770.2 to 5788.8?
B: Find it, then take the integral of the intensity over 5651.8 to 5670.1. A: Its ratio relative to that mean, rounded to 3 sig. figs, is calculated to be 17.8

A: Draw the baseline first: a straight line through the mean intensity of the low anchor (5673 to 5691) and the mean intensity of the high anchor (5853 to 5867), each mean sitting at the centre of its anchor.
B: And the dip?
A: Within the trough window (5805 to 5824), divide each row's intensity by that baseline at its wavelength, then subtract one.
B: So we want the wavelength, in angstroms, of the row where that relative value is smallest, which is 5816.87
